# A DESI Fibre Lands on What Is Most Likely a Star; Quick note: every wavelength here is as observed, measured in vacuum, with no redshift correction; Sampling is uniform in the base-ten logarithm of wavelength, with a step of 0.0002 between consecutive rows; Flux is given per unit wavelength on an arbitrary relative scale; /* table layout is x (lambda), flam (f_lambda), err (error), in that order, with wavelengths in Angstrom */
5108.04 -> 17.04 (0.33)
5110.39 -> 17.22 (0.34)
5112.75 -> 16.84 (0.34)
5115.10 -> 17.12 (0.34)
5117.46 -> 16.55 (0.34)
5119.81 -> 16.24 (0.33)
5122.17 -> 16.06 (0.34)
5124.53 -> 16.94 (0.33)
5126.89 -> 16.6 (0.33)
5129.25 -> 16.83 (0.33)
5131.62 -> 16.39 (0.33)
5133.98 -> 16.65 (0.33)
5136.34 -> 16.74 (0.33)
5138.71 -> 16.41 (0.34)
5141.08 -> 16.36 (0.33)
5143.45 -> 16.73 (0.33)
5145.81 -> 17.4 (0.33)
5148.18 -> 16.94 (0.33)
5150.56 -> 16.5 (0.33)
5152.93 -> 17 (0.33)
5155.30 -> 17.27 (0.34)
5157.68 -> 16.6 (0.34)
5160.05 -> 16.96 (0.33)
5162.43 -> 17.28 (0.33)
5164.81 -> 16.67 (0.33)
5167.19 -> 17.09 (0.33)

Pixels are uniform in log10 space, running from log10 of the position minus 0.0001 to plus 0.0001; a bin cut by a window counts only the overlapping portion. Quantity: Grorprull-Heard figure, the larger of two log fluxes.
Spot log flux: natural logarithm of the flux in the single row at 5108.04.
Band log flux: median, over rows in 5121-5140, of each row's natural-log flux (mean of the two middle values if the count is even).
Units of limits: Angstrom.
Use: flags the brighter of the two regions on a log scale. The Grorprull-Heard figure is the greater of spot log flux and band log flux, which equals 2.84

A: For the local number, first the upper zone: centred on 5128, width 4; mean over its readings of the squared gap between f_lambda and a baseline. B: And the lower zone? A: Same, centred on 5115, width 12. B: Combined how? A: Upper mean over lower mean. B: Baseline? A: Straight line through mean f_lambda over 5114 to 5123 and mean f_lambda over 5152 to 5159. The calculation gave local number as 0.1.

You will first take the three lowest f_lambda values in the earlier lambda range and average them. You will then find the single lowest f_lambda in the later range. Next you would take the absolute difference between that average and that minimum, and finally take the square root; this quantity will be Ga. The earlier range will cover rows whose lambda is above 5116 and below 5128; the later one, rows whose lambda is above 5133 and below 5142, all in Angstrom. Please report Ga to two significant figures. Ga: 0.28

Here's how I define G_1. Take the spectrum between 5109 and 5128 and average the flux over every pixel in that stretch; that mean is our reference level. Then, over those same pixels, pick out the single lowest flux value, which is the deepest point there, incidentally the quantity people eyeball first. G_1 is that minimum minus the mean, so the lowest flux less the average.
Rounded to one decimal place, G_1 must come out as -0.6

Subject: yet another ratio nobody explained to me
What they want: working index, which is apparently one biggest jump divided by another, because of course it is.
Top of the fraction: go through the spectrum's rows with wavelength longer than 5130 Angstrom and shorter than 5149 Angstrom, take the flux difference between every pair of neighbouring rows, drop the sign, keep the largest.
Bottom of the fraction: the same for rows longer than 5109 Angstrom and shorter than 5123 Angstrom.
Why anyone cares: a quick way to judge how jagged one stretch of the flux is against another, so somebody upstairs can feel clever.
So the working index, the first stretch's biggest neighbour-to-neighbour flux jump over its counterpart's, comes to 1.18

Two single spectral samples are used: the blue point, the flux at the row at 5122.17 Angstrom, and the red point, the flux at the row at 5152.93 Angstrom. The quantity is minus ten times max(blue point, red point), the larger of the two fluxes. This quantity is -170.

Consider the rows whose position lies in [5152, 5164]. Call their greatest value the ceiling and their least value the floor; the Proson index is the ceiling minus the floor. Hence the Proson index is 0.68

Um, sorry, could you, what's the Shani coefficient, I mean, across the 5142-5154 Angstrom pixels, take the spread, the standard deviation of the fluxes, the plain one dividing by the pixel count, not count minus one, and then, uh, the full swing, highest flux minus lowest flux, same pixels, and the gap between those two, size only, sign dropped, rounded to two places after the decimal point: 0.60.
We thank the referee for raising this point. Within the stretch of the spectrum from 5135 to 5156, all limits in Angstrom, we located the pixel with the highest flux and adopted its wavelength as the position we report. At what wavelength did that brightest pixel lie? 5145.81 Angstrom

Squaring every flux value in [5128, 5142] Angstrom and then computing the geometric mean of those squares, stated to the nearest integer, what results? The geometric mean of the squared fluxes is 274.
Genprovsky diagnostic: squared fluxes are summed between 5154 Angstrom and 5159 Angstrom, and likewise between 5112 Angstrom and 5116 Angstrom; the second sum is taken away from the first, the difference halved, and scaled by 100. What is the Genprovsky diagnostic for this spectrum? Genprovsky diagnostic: -143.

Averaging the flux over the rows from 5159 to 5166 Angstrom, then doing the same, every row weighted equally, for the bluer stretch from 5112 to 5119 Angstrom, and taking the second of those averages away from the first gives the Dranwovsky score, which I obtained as 0.13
